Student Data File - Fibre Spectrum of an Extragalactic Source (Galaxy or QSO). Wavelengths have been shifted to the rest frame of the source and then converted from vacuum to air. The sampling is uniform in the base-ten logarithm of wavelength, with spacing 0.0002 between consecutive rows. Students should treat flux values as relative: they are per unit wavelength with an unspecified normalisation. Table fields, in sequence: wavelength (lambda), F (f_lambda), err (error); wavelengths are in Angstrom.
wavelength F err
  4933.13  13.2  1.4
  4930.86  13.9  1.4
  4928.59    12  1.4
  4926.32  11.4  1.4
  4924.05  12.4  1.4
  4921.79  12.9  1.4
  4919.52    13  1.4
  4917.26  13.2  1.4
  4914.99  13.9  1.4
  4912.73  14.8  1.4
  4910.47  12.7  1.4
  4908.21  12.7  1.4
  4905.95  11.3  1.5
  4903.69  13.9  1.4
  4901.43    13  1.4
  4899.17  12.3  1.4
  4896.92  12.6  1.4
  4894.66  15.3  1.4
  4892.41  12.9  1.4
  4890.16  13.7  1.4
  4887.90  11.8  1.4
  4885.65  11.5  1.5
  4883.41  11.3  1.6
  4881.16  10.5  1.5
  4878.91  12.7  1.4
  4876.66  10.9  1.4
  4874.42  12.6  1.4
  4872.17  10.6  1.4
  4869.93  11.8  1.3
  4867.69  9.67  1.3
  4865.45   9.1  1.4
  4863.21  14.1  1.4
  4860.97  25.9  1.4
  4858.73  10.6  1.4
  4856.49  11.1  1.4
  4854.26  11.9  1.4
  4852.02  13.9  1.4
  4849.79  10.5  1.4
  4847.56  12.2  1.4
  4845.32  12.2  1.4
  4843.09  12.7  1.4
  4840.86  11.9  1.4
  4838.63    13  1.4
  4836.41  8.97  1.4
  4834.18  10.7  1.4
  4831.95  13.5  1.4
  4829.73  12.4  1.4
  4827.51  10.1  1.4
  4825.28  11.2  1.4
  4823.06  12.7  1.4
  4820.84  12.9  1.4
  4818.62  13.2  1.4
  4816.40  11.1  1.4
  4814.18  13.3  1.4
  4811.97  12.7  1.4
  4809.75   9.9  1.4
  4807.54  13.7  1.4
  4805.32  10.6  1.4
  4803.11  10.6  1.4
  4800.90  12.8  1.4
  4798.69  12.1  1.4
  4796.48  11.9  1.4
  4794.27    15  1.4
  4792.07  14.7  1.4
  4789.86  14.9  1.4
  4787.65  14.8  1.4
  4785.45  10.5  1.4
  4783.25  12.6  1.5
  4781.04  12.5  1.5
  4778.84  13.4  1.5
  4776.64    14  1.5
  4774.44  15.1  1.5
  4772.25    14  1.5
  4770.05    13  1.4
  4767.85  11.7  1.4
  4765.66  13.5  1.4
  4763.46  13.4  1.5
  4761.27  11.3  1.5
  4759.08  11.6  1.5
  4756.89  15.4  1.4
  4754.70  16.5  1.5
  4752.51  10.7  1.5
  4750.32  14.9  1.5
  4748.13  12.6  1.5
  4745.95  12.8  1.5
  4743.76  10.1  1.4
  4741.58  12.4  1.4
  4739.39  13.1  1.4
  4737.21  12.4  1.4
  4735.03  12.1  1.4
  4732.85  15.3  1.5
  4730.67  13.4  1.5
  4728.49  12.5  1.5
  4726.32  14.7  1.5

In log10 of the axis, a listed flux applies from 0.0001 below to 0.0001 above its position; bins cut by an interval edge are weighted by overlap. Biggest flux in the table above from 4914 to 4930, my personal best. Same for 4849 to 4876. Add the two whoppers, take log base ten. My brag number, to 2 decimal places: 1.60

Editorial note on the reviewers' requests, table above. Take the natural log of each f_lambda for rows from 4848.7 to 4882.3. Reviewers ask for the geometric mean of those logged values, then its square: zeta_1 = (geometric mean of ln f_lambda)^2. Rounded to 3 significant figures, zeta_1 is 6.12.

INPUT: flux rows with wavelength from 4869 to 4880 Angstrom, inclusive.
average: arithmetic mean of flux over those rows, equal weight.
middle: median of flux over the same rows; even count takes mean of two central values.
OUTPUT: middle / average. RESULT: 1.01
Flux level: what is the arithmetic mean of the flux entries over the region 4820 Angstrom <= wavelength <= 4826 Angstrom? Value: 12.3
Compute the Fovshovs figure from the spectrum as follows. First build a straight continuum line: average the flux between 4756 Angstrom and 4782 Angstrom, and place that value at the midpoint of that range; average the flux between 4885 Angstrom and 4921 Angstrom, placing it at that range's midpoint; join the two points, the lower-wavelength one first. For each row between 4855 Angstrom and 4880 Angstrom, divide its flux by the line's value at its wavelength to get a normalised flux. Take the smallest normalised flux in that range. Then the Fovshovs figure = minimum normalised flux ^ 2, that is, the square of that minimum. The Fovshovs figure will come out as 0.48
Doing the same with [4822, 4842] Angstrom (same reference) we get 0.47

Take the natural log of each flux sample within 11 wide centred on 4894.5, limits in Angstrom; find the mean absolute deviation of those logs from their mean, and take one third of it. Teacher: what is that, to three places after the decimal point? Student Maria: 0.022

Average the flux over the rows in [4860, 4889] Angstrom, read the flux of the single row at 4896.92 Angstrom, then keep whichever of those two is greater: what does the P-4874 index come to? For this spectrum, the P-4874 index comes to 12.6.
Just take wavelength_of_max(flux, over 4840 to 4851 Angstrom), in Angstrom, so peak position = 4843.09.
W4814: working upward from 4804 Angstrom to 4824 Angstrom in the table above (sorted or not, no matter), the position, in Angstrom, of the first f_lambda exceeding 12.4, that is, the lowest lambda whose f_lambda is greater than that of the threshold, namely 4807.54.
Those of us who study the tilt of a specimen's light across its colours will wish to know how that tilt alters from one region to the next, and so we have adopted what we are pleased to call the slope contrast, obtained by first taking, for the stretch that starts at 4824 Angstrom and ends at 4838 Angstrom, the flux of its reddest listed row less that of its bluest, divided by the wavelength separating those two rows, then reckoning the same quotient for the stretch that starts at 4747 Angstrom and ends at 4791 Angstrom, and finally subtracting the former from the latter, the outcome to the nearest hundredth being 0.26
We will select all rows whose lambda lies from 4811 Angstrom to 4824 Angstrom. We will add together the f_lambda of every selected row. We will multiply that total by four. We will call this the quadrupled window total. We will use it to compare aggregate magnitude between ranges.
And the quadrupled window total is 304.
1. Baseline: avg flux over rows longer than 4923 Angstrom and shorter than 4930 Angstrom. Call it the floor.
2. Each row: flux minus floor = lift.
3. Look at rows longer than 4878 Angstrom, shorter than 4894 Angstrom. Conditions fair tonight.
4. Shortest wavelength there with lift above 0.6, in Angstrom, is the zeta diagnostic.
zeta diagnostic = 4878.91 Angstrom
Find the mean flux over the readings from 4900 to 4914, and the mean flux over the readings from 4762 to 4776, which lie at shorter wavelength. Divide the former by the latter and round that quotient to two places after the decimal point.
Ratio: 0.97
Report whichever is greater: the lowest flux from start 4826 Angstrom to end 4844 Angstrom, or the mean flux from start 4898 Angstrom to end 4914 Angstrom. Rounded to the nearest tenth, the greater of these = 13.0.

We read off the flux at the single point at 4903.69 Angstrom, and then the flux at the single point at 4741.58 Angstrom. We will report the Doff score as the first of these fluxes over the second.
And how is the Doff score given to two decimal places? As 1.12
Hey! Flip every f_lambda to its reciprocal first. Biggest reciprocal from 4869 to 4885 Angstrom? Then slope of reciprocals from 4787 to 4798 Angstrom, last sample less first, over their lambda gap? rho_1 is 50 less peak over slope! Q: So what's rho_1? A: -1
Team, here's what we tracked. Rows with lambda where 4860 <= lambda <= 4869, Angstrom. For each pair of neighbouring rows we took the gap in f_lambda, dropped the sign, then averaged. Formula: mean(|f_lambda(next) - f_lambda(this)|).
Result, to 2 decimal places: 5.79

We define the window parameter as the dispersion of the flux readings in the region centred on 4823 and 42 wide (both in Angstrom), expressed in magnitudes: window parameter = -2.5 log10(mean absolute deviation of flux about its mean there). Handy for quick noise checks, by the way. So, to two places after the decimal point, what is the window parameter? -0.22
